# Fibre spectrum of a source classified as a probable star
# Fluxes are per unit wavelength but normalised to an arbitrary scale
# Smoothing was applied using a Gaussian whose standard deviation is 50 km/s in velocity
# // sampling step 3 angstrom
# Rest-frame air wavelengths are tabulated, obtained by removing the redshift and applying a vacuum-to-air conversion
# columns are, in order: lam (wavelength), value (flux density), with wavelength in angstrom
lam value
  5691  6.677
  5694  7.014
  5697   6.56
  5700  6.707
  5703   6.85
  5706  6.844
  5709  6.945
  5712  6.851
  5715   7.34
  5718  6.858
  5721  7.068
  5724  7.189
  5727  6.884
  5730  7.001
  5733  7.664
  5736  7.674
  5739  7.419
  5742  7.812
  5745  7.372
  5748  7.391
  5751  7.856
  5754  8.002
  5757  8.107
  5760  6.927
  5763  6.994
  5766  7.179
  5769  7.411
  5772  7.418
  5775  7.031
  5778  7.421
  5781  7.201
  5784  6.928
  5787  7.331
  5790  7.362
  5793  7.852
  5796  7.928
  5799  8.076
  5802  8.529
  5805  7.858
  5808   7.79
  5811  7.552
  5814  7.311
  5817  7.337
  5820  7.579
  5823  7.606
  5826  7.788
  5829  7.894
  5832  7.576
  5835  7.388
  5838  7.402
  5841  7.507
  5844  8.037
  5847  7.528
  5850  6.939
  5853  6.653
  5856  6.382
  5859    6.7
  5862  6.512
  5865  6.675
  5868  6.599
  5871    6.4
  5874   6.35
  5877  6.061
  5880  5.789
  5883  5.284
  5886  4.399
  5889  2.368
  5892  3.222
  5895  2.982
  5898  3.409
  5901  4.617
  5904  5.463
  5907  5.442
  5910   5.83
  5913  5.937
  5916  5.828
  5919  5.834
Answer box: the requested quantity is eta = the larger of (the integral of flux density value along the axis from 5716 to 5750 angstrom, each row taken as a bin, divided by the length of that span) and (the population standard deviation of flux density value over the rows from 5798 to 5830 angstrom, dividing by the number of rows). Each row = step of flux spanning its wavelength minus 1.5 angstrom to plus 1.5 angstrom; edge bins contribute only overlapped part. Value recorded 7.31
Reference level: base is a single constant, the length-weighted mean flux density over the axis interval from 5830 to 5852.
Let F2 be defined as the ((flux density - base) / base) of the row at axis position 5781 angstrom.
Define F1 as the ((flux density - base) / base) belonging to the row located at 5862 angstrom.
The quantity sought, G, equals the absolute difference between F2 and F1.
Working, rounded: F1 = -0.13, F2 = -0.04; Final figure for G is 0.092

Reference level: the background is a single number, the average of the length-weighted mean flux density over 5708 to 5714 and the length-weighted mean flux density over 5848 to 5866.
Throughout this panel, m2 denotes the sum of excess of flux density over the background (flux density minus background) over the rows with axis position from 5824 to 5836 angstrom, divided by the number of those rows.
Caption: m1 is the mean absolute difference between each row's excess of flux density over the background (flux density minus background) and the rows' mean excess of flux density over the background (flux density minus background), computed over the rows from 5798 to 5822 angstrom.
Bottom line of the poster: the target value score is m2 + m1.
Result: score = 1.2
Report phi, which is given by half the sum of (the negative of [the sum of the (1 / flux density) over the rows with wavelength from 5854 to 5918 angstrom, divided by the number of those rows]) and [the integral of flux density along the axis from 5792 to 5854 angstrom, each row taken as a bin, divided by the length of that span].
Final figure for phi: 3.71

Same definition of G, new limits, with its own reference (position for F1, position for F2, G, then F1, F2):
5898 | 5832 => 0.558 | -0.54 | 0.01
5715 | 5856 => 0.128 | -0.02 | -0.15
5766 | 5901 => 0.343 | -0.04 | -0.38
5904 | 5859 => 0.166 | -0.27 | -0.10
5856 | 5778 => 0.139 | -0.15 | -0.01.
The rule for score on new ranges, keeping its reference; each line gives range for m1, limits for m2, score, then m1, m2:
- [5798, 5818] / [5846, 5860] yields 0.4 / 0.32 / 0.0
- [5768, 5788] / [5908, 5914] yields -0.7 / 0.17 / -0.9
